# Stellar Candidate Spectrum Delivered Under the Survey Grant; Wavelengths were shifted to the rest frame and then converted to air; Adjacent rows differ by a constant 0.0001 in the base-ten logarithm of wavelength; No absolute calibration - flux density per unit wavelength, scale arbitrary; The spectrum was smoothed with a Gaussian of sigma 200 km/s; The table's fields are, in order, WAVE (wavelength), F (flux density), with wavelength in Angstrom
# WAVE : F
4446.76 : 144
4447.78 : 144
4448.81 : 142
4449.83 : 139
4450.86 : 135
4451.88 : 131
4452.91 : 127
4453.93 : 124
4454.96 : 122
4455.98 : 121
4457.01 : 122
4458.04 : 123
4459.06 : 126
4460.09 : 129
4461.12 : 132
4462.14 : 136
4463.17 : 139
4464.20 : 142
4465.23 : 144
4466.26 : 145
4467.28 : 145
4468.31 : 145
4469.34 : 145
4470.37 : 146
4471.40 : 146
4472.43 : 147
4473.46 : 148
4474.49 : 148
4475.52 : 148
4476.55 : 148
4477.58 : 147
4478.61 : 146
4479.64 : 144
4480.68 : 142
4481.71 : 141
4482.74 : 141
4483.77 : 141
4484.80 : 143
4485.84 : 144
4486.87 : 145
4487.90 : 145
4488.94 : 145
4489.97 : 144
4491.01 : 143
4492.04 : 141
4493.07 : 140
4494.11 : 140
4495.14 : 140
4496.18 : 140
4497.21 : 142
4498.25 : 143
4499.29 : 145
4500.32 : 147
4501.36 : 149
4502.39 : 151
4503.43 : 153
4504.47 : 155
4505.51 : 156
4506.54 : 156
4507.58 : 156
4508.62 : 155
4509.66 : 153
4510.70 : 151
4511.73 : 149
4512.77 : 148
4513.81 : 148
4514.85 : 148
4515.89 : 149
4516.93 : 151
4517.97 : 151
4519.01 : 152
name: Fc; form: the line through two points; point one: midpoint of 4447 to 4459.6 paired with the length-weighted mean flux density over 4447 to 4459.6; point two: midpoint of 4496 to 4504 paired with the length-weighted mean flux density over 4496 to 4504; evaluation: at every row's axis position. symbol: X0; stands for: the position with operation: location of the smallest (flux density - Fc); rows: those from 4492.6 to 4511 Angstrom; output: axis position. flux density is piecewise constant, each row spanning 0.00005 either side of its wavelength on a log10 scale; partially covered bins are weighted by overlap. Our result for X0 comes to 4496.18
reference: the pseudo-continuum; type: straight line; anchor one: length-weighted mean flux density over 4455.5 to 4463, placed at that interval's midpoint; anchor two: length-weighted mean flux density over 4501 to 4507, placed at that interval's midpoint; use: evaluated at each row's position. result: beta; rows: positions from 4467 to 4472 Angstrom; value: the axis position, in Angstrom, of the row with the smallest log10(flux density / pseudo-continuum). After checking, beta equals 4471.40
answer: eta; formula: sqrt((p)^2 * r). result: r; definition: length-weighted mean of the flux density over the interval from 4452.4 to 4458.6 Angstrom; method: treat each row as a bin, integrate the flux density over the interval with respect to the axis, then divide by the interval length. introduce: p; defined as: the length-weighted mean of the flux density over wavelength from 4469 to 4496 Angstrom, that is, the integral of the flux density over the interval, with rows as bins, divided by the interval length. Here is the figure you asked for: 1600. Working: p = 144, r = 123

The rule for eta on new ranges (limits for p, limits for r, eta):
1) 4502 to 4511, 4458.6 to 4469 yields 1812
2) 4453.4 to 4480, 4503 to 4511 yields 1724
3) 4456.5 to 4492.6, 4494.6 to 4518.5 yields 1731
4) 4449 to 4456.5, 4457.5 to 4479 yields 1536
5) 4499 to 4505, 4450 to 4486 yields 1768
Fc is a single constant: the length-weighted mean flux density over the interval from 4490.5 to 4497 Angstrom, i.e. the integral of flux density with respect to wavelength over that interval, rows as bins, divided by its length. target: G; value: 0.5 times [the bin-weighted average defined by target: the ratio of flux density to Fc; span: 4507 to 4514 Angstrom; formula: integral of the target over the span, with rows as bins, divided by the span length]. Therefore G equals 0.538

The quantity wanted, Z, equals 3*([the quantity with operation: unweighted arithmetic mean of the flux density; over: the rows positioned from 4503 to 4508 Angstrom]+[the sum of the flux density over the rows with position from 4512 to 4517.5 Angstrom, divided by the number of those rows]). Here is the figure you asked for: 912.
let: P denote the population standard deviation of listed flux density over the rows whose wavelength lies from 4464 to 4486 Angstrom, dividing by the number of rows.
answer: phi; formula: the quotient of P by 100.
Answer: 0.023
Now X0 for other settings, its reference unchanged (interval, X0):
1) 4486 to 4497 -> 4496.18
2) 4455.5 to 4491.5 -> 4455.98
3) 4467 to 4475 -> 4469.34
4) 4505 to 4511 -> 4510.70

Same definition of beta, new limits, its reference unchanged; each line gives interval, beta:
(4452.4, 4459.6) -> 4455.98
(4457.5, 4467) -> 4458.04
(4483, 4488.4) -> 4483.77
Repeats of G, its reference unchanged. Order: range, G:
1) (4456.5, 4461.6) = 0.448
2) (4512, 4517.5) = 0.528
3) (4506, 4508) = 0.555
